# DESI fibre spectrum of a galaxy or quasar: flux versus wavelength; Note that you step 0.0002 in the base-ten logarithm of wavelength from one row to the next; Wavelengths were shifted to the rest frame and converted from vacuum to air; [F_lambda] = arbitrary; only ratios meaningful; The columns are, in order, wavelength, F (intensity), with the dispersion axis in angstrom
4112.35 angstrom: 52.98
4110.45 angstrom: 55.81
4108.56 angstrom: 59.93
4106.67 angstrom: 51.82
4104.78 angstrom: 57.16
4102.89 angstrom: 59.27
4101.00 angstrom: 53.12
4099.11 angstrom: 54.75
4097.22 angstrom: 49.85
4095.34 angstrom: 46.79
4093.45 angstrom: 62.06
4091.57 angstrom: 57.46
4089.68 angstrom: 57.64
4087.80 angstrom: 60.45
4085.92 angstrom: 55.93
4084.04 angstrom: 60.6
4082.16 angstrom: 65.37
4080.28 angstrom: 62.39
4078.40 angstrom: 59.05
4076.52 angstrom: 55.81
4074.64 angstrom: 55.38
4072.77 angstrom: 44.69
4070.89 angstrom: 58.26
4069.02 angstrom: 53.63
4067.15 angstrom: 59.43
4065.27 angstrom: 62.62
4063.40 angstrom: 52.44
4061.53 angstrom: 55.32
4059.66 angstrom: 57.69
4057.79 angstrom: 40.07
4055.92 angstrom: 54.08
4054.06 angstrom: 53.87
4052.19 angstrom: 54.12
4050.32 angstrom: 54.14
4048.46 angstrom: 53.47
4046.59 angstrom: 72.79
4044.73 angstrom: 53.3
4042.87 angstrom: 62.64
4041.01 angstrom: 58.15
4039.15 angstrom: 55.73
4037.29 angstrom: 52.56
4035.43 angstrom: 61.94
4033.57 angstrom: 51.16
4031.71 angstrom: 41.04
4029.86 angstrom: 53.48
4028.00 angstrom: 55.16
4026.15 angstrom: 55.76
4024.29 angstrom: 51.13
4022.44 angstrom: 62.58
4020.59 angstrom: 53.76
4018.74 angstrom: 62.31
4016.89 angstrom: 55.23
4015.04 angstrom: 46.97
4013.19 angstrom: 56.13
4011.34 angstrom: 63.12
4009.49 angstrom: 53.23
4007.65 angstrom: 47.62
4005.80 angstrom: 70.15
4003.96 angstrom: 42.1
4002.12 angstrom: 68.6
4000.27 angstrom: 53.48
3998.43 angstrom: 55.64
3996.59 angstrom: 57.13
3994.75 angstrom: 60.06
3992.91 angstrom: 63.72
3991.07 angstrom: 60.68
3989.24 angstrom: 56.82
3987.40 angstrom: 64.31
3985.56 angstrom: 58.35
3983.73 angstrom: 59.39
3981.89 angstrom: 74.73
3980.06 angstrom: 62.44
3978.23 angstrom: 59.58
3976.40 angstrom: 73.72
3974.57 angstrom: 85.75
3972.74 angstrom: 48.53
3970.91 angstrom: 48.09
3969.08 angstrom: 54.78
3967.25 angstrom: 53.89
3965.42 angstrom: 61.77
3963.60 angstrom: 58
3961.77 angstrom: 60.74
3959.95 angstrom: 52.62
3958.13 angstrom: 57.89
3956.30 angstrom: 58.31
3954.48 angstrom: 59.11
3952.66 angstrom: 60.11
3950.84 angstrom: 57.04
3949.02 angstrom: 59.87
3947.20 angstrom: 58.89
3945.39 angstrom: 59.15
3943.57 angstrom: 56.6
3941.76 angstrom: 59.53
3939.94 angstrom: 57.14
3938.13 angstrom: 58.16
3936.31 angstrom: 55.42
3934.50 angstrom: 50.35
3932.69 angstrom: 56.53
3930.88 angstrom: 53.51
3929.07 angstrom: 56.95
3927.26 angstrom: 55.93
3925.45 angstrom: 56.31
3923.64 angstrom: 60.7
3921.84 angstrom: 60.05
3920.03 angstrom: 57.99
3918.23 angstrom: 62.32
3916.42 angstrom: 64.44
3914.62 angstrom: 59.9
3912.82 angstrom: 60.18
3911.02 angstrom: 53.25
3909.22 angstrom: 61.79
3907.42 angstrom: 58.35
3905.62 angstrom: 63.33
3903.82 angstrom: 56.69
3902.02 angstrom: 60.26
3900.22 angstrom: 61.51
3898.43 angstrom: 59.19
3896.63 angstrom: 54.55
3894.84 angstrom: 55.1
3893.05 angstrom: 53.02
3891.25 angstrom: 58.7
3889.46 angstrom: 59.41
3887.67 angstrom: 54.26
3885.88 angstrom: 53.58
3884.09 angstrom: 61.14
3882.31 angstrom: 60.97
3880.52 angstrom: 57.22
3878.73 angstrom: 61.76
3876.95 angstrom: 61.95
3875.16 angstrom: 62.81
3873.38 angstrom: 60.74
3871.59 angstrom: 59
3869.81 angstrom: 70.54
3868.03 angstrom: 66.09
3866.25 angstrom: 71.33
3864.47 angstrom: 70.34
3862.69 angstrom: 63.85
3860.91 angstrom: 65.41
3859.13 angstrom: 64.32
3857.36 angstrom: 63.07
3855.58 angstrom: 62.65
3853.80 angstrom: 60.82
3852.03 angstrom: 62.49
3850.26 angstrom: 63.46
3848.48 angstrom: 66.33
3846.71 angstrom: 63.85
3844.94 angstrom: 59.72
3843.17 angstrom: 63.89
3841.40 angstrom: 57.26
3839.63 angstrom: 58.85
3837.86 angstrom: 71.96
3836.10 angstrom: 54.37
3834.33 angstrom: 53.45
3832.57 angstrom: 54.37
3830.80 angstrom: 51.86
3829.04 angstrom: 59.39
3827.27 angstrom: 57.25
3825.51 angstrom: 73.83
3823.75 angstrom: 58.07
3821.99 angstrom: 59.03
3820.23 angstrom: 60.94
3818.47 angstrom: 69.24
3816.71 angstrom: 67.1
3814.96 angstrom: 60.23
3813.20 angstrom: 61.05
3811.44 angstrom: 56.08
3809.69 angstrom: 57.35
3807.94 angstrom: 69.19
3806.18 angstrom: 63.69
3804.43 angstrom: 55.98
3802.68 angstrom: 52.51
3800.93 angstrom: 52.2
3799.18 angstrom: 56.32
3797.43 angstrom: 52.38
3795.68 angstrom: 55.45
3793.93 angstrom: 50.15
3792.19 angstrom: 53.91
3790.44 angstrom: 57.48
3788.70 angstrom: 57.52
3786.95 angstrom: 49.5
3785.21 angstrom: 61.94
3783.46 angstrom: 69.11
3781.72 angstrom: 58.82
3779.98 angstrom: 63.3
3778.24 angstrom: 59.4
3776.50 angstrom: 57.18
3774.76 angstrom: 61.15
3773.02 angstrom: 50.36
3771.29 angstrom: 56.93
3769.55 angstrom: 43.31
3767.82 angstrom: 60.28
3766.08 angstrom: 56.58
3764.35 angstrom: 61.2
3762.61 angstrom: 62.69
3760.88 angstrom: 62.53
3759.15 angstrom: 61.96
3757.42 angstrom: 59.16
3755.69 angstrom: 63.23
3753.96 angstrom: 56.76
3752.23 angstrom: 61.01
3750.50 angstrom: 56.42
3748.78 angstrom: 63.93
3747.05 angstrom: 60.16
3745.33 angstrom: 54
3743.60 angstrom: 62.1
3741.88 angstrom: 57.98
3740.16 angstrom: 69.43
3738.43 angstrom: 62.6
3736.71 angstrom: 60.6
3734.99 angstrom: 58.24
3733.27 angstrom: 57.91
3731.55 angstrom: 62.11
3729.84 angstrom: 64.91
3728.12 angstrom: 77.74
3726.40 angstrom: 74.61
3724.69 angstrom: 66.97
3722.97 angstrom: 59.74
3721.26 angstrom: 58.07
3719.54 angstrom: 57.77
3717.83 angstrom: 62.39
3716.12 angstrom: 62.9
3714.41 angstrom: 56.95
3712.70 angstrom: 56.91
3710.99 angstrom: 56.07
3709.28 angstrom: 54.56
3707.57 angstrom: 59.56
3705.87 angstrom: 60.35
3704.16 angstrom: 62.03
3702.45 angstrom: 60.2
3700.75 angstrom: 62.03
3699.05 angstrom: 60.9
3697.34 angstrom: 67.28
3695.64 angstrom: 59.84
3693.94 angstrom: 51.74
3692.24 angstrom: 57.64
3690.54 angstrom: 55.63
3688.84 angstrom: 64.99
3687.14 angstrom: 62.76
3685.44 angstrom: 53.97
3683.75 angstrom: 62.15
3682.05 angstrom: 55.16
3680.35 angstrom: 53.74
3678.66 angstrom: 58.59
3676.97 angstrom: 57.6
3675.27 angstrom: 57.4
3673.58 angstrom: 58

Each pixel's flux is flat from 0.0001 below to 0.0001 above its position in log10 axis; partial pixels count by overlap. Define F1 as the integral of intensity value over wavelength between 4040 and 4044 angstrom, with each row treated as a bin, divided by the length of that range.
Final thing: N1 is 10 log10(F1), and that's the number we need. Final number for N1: 17.8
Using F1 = 60.0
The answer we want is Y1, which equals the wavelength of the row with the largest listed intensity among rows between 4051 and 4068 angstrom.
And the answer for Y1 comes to 4065.27 angstrom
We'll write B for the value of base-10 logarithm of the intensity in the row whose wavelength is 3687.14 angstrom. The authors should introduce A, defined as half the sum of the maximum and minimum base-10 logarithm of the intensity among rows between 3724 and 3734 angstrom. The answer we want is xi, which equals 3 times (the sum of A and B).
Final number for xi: 10.9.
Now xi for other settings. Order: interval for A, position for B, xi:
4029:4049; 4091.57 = 10.5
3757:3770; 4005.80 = 10.7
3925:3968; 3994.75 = 10.6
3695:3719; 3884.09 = 10.7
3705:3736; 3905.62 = 10.8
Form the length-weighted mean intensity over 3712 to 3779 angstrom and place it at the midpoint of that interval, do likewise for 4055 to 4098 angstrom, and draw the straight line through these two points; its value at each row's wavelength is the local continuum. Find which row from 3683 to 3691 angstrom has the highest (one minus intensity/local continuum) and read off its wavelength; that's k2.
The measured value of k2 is 3685.44 angstrom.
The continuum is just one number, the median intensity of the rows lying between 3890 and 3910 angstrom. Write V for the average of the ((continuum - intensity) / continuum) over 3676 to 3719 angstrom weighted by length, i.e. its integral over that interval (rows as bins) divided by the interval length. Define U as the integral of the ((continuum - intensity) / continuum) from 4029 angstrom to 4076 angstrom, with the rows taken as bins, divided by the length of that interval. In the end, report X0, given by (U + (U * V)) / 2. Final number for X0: 0.03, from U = 0.06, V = -0.006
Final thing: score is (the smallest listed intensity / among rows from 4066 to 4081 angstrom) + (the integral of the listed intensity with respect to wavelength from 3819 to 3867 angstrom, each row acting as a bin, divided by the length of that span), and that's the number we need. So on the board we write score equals 107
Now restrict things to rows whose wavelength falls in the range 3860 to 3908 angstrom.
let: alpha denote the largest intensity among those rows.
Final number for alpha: 71.33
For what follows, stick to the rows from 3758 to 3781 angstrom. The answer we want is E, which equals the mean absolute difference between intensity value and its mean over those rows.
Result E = 4.1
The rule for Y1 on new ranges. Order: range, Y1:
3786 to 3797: 3788.70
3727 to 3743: 3728.12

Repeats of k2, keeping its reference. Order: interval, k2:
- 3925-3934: 3930.88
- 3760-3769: 3766.08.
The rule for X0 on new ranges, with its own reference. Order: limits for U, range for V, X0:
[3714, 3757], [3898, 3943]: -0.03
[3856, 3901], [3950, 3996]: -0.02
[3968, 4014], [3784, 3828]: -0.01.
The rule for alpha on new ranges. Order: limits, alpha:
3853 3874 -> 71.33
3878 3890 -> 61.76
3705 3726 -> 66.97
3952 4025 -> 85.75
